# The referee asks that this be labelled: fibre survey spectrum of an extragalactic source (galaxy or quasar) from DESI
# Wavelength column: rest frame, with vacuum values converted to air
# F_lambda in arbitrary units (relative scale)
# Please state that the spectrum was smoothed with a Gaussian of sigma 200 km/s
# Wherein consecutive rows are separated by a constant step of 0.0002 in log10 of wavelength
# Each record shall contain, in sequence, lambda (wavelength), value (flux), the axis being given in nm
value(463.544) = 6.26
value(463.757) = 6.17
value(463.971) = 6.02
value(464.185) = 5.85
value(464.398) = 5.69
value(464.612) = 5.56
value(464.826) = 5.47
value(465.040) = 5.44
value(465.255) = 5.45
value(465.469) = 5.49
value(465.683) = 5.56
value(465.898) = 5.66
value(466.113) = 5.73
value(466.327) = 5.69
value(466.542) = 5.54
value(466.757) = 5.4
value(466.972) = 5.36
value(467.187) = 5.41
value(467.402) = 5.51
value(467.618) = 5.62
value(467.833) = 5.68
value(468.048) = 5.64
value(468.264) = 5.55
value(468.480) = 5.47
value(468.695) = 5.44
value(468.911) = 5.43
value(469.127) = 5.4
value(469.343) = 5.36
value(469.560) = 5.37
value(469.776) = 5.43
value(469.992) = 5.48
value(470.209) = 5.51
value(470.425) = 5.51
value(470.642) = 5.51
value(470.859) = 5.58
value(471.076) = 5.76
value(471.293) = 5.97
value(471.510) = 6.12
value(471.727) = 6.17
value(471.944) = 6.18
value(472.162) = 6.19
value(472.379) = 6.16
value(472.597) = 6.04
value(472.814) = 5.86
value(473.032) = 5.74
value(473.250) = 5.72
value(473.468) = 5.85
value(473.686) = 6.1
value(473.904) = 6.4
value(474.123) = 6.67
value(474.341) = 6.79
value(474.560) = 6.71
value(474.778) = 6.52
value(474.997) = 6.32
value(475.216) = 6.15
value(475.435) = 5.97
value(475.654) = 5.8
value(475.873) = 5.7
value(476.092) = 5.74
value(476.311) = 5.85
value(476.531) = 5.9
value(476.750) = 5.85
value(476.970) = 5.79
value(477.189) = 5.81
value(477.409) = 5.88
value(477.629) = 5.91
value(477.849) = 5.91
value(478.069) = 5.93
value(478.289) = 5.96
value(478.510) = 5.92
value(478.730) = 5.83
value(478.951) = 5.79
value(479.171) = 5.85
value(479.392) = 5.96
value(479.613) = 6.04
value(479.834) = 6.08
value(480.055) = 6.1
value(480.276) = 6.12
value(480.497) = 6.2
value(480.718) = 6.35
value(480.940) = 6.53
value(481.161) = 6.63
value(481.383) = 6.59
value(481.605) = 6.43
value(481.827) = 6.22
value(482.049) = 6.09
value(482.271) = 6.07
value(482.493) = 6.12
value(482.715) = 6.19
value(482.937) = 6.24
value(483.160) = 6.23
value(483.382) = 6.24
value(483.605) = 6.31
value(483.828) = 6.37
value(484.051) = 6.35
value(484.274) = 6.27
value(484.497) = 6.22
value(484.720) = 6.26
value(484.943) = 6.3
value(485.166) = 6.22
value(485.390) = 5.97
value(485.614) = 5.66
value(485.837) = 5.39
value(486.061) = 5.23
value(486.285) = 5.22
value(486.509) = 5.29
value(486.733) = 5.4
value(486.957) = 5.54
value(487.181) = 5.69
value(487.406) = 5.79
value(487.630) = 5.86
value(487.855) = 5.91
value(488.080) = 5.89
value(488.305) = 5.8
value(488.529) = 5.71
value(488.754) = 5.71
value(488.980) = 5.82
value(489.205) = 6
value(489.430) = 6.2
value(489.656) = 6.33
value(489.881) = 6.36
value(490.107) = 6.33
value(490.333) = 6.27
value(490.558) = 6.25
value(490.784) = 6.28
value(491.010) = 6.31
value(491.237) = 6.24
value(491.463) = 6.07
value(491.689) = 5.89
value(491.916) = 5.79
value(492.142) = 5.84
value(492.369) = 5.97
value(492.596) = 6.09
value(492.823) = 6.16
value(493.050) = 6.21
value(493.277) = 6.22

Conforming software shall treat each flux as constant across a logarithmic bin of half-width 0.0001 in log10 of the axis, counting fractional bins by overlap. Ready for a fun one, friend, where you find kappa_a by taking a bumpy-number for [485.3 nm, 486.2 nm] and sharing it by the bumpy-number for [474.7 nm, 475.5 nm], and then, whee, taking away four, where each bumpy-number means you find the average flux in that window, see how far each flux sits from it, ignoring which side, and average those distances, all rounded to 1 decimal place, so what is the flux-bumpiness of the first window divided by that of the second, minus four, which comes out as -2.6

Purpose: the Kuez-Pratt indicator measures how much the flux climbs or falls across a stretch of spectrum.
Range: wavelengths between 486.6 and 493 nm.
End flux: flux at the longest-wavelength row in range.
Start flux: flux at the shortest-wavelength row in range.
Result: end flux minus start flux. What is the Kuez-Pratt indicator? 0.8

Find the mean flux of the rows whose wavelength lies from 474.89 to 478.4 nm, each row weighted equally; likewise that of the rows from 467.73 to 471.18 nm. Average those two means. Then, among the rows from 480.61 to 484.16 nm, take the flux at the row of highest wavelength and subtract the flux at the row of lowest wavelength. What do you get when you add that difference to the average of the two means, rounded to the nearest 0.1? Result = 5.7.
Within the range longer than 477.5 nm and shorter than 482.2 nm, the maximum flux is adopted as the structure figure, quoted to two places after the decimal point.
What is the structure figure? 6.63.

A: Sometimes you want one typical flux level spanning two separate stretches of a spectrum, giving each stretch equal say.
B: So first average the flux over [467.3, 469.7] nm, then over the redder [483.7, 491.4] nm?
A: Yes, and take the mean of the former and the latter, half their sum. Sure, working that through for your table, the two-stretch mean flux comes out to 5.73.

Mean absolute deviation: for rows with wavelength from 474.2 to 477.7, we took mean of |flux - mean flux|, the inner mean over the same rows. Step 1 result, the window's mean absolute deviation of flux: 0.28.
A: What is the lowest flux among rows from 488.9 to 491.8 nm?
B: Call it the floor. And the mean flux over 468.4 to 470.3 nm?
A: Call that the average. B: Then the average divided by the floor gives 0.93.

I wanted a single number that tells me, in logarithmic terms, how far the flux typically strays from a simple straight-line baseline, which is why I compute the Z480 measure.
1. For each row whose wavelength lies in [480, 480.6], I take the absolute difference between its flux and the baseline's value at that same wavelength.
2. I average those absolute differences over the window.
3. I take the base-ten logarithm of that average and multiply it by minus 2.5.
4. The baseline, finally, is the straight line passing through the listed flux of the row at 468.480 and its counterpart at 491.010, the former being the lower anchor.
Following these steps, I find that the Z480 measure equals 1.6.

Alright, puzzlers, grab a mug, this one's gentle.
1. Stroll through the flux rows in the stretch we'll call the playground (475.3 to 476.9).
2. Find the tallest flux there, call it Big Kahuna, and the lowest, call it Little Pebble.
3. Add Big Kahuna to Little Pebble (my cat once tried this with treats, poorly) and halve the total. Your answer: 5.8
